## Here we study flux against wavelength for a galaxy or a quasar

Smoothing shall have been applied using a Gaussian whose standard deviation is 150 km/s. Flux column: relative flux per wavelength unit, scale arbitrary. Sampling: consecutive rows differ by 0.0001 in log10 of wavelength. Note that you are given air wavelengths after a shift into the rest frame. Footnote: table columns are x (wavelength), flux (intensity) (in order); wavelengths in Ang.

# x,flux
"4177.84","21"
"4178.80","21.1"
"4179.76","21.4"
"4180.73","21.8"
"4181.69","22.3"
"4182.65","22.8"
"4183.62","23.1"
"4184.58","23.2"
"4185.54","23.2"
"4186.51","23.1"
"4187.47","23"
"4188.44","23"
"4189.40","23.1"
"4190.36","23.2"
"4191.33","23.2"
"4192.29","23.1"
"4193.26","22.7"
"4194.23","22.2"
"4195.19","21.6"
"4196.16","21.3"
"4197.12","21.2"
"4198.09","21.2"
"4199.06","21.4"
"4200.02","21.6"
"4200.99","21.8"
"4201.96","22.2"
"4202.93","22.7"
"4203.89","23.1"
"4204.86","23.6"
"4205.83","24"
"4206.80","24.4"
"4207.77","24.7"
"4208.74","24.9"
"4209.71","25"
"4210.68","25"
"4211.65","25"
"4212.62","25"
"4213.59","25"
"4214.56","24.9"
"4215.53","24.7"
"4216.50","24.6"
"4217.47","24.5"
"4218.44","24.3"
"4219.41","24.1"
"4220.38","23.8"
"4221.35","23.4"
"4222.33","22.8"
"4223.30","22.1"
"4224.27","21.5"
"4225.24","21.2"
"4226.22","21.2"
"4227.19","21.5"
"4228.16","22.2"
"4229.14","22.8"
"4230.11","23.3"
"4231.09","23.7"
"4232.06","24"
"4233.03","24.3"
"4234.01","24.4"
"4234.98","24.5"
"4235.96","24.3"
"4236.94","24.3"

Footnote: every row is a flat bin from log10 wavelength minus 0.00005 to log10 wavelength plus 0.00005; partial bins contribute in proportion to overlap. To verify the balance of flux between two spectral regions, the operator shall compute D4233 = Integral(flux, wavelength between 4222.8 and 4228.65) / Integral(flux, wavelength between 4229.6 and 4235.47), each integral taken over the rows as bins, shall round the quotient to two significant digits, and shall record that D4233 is 0.90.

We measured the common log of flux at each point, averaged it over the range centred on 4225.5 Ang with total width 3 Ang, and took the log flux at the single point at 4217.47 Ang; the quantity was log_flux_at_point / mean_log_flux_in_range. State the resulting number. 1.05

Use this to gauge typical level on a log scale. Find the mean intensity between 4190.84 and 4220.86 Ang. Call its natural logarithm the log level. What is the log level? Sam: 3.15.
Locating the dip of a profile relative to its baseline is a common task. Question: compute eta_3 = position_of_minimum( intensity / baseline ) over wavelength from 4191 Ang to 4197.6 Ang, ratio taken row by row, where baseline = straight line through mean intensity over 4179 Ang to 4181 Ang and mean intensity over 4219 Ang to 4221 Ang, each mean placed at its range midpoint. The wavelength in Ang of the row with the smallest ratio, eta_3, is 4197.12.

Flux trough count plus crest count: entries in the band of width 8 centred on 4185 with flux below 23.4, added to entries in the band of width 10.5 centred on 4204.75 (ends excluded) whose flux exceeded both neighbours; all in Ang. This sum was 8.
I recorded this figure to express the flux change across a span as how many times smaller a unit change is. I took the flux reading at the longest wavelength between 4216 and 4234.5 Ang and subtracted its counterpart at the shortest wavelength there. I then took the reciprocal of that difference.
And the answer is -5.0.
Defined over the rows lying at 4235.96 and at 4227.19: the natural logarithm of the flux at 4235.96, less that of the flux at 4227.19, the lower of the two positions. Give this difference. 0.12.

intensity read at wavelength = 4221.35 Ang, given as 23.4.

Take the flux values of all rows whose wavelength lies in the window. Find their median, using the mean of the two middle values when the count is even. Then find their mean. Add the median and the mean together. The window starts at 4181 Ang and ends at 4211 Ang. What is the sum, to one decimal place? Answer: 46.0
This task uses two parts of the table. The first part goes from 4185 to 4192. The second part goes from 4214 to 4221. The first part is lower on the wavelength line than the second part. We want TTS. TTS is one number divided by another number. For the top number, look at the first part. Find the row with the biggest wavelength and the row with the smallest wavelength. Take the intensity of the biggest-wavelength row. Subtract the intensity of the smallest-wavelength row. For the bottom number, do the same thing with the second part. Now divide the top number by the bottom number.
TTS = 0.00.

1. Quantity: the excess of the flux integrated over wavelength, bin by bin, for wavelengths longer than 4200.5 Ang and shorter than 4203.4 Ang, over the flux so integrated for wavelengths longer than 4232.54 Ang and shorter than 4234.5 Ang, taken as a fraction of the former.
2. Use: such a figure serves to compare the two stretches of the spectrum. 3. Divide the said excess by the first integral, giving 0.3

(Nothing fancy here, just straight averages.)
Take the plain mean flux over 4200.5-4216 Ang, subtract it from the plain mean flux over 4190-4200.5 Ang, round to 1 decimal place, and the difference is -2.1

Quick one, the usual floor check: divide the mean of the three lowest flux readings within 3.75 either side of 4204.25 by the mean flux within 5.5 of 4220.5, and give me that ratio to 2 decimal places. 0.95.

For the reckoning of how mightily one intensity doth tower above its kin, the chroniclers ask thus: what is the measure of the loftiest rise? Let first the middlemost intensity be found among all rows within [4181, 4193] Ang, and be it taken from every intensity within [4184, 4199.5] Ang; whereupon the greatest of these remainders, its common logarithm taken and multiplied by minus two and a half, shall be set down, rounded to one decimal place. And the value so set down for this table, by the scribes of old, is 2.5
